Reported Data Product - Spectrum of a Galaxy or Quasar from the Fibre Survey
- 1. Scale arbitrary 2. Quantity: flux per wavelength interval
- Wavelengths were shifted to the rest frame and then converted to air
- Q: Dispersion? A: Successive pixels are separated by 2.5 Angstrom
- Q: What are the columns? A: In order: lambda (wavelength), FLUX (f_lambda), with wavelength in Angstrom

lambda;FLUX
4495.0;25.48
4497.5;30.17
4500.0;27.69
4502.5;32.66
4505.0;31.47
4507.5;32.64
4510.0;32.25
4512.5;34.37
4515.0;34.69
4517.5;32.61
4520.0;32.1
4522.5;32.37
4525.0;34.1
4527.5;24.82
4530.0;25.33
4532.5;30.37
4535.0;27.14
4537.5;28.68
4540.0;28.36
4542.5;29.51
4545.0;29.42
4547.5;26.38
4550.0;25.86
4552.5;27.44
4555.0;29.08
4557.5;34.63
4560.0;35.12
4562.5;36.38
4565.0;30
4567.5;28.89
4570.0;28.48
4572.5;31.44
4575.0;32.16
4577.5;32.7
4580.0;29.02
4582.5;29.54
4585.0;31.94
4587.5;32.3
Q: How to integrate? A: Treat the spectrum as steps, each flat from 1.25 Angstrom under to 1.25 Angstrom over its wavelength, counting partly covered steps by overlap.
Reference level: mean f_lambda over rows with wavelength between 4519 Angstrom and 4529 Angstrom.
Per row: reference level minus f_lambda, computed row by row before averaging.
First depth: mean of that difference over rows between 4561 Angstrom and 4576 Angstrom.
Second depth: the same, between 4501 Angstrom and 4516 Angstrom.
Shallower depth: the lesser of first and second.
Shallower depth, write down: -2.2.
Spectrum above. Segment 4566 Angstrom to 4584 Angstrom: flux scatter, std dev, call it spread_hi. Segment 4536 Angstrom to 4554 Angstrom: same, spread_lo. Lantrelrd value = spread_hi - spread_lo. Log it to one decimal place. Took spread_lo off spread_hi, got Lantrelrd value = 0.3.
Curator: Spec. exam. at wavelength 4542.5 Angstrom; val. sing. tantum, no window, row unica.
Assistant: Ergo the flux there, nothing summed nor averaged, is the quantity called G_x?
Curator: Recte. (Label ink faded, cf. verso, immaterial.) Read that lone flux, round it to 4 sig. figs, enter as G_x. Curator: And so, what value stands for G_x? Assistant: 29.51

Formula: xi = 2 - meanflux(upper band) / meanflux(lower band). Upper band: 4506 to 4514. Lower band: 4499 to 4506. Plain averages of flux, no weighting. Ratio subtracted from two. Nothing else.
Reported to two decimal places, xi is 0.92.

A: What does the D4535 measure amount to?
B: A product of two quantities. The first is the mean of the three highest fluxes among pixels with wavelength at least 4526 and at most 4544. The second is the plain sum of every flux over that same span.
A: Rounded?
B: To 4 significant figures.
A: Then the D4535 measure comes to 5733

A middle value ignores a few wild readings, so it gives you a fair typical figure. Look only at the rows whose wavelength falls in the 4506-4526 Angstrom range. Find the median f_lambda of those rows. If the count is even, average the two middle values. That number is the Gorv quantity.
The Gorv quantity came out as 33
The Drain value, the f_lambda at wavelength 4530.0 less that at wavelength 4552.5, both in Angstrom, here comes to -2.1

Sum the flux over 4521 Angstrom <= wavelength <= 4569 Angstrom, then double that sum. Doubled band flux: 1128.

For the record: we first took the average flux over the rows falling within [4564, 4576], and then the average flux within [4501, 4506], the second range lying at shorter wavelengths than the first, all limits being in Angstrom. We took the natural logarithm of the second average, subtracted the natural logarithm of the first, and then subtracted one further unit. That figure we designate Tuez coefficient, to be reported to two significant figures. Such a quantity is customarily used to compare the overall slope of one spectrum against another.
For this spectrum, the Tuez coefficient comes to -0.94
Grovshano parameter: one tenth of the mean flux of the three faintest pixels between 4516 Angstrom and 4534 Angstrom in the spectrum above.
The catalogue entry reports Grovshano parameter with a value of 2.68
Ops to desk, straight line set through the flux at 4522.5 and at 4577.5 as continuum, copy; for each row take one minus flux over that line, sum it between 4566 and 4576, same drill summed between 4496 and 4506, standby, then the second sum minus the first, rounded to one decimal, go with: -0.1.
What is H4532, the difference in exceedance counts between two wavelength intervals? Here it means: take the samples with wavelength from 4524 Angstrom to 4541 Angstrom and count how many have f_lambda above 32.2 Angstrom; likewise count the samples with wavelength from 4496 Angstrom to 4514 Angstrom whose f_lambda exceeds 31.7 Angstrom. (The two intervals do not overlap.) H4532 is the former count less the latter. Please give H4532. -3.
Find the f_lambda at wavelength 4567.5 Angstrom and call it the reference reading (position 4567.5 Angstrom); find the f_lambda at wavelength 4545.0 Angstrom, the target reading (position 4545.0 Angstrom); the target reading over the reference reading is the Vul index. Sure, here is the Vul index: 1.02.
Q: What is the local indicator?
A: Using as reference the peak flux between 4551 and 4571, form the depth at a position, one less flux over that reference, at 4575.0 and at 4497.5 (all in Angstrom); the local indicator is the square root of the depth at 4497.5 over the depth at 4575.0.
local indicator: 1.2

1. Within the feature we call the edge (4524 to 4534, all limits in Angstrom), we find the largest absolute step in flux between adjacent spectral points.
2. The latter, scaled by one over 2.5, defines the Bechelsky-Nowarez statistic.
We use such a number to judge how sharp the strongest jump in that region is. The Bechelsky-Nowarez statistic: 3.7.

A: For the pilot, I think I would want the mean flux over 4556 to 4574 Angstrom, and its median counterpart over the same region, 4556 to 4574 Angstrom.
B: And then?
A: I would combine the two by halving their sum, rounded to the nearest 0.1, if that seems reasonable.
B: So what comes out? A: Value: 31.8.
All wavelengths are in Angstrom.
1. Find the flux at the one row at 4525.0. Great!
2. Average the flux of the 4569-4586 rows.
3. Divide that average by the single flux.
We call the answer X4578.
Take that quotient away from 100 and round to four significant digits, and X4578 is 99.10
